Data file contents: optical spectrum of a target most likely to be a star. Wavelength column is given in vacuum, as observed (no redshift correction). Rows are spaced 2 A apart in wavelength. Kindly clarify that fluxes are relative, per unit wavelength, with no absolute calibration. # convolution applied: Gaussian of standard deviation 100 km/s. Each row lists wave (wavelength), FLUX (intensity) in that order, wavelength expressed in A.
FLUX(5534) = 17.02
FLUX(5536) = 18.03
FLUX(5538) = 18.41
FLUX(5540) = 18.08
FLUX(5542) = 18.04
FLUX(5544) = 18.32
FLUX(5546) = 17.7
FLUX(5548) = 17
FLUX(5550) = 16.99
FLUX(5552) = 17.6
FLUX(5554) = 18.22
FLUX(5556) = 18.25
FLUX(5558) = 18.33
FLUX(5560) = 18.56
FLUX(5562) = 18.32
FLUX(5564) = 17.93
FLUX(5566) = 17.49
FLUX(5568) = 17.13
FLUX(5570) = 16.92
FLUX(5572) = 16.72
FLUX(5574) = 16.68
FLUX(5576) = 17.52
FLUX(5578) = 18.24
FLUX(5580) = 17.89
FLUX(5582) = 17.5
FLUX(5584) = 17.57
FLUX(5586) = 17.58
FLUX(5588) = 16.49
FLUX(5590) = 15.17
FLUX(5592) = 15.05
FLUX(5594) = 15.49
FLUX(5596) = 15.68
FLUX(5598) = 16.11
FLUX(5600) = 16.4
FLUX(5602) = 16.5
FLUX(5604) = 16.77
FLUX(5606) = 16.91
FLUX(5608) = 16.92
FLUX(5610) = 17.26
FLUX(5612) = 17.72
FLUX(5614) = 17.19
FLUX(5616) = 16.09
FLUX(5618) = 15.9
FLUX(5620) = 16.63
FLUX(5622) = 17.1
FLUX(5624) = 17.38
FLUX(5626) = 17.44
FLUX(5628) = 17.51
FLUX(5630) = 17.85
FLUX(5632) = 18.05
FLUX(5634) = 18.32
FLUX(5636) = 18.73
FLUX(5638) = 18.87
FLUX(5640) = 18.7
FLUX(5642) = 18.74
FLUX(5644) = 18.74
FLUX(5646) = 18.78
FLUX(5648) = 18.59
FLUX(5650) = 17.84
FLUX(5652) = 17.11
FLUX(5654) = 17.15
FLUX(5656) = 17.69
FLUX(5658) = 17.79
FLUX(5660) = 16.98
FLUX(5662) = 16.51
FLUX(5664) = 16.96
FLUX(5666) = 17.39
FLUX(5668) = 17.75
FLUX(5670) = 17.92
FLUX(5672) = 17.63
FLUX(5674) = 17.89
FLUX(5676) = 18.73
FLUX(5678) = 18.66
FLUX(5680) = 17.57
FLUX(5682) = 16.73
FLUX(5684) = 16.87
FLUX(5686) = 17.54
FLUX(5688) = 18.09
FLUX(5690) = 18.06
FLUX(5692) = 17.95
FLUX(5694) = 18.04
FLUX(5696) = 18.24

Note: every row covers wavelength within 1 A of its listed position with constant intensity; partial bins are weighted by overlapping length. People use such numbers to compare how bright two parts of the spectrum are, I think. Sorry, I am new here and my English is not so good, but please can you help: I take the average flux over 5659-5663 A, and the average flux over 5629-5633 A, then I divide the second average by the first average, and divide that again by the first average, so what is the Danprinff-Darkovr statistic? 0.064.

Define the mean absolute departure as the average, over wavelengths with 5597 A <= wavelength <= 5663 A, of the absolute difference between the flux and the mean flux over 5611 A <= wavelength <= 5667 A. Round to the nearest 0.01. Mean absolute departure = 0.75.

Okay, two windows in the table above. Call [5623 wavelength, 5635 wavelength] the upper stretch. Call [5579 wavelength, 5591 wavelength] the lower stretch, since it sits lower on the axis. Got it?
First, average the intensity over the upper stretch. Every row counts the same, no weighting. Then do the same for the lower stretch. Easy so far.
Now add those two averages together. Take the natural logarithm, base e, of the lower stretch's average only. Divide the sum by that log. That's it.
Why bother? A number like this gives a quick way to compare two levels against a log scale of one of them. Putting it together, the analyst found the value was 12.3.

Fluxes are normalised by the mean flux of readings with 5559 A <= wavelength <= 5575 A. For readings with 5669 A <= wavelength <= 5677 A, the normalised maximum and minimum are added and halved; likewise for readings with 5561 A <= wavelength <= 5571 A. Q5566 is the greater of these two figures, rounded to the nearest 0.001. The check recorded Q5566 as 1.041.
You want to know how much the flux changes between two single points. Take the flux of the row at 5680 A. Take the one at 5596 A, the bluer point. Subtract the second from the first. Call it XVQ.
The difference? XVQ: 1.9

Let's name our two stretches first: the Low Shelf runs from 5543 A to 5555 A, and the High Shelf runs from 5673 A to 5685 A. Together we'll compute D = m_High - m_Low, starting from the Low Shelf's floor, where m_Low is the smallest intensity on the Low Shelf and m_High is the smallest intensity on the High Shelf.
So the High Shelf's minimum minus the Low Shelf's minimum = -0.26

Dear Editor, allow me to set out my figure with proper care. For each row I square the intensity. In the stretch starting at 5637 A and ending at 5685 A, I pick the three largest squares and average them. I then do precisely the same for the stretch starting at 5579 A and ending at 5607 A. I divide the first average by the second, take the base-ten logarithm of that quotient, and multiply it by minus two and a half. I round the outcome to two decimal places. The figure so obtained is -0.13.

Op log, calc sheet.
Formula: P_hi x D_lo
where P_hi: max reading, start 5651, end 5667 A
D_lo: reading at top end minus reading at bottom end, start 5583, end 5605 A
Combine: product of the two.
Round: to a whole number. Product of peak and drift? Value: -14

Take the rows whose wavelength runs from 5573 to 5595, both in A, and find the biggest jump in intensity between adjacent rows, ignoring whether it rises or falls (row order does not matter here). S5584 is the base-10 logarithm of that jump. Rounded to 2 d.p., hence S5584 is 0.12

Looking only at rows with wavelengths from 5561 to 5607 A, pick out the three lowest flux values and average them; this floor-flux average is 15.2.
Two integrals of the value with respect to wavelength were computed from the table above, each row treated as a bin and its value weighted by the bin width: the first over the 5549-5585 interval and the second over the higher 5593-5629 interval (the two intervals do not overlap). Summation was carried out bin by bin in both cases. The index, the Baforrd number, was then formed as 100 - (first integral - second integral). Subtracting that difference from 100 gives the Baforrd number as 66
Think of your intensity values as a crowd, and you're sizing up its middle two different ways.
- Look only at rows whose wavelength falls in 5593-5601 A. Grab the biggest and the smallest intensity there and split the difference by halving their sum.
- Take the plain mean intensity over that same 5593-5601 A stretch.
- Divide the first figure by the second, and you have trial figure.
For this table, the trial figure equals 1.00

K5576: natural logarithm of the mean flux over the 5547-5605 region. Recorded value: 2.84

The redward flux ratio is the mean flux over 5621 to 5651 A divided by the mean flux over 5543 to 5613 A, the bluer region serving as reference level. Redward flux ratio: 1.06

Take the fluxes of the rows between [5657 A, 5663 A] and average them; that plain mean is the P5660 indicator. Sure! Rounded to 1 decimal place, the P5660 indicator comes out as 17.1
